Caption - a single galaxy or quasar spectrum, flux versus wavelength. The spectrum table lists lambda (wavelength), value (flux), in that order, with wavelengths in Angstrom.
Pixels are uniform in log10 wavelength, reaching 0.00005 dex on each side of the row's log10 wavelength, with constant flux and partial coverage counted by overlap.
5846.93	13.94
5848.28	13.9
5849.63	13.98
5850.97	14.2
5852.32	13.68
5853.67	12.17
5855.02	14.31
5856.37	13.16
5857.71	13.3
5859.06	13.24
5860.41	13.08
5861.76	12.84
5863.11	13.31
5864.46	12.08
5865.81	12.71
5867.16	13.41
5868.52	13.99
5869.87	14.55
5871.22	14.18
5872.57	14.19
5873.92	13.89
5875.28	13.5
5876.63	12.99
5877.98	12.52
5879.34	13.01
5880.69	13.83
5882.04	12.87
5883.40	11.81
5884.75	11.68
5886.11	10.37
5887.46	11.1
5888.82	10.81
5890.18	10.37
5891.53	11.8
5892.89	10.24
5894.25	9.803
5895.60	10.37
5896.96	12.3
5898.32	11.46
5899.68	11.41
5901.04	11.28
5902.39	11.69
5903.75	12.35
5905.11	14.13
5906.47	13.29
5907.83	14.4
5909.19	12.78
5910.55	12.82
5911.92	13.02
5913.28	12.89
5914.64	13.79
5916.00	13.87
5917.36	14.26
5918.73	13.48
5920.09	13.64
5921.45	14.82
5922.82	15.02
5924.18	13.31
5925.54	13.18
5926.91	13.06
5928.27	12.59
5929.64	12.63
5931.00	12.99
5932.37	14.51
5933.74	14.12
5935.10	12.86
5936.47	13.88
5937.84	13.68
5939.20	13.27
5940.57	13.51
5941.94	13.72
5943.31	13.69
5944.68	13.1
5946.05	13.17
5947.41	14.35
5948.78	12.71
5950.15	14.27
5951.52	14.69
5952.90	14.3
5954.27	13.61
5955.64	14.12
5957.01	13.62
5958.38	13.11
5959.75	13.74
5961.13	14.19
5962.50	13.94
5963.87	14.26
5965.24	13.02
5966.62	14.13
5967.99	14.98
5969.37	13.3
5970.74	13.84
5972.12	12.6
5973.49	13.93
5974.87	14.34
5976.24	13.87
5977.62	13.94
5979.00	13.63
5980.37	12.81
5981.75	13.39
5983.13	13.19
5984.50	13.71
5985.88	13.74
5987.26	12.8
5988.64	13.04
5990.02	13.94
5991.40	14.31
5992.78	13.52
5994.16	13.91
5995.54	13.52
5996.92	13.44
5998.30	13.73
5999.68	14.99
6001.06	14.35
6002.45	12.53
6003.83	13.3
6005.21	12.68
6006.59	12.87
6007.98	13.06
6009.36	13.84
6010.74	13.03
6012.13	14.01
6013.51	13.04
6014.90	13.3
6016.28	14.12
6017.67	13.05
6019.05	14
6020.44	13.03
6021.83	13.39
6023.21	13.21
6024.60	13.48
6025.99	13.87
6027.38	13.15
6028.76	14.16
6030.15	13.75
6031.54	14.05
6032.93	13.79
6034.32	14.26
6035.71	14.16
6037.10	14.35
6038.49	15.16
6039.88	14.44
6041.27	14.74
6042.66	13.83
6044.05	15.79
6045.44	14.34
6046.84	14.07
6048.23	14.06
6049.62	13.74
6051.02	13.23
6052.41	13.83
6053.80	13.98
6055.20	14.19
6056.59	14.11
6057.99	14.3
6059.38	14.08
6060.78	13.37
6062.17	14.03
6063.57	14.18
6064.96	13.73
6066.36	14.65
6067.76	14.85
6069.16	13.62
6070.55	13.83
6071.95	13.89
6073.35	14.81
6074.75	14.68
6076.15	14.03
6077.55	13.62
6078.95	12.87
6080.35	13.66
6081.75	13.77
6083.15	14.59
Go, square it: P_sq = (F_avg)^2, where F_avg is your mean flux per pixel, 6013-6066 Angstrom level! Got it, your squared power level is 194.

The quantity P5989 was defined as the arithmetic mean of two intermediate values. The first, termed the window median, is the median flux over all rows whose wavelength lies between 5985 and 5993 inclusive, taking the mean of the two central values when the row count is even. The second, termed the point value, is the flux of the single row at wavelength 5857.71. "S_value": 13.5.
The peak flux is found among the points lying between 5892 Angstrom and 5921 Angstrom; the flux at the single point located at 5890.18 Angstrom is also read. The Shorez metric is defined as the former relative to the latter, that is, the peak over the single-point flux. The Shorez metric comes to 1.39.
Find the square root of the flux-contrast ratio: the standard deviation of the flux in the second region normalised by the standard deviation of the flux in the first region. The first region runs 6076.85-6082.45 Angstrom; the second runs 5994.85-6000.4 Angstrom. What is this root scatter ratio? 1.33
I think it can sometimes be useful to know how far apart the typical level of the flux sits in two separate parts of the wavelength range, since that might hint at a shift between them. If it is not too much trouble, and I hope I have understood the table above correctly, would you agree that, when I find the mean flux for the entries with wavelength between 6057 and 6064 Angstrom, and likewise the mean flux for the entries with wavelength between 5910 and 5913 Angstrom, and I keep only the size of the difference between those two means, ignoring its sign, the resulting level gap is 1.1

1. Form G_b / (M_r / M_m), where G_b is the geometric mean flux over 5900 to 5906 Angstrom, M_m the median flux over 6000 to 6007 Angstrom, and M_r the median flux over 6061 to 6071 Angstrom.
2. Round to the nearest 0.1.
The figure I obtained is 11.3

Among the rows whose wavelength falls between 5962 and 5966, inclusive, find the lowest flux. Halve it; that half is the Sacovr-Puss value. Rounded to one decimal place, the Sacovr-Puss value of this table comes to 6.5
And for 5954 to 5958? 6.8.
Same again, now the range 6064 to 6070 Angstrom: 6.8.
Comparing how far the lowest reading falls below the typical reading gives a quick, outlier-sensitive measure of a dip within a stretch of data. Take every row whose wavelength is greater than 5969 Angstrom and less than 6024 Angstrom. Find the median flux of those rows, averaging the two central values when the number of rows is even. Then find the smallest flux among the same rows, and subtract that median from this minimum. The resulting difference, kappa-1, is -0.95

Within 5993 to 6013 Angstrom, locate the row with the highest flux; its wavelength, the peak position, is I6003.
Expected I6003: 5999.68 Angstrom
